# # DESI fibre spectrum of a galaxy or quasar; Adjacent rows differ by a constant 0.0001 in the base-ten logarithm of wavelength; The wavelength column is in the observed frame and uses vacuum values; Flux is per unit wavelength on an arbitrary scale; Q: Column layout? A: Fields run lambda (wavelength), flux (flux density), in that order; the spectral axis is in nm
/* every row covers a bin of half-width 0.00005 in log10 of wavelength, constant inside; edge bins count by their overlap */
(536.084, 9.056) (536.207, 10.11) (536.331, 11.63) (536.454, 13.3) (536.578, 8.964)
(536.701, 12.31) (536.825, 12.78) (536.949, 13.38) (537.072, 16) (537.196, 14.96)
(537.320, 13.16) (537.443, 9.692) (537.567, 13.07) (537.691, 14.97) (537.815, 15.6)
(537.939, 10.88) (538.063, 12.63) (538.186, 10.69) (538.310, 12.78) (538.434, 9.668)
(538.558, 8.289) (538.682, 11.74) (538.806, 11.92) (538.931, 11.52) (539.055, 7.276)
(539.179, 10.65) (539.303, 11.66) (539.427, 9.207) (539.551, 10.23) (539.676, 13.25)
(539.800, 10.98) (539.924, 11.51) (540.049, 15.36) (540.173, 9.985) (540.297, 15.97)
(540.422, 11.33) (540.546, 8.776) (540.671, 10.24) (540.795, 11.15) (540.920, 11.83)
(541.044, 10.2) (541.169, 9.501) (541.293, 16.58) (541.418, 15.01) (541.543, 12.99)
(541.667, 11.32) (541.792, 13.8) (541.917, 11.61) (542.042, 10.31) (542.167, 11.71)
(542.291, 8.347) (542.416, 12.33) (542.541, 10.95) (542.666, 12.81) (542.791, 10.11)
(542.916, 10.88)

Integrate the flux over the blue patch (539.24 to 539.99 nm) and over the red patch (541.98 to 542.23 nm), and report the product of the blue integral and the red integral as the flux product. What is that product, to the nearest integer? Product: 23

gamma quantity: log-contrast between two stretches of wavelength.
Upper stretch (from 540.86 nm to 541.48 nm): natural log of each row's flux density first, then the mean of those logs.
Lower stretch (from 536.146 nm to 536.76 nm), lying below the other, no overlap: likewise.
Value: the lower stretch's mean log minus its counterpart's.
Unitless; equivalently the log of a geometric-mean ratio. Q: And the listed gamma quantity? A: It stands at -0.10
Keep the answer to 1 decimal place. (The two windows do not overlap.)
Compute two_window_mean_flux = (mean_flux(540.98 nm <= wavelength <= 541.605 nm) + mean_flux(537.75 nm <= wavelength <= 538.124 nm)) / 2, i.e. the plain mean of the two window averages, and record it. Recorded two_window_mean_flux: 12.9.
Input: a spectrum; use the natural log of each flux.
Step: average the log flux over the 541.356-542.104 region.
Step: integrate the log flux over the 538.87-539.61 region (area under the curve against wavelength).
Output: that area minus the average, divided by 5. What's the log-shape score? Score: -0.16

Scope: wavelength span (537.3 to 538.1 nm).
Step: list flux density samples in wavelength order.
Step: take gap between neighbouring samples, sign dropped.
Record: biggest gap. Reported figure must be 4.7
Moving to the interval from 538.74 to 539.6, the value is 4.2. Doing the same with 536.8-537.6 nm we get 3.5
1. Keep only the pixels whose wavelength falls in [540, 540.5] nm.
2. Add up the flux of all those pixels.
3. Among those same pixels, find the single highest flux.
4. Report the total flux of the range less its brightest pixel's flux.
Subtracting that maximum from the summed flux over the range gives 37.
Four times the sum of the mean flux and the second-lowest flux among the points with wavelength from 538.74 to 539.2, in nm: 84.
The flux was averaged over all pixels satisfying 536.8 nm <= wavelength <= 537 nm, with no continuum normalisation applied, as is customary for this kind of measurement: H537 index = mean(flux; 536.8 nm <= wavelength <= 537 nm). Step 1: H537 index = 13.1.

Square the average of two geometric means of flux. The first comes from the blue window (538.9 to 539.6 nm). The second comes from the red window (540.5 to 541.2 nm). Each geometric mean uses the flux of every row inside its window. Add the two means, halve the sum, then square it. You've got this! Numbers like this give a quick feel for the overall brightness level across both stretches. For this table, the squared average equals 102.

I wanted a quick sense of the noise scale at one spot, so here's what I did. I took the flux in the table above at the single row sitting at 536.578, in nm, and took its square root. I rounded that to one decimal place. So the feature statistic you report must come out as 3.0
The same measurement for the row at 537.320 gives 3.6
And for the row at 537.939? 3.3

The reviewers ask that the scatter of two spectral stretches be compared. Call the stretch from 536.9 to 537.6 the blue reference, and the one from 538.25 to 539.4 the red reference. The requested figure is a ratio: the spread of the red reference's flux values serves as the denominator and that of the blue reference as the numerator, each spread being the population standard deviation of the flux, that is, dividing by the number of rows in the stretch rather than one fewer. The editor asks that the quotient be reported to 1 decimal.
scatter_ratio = 1.1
